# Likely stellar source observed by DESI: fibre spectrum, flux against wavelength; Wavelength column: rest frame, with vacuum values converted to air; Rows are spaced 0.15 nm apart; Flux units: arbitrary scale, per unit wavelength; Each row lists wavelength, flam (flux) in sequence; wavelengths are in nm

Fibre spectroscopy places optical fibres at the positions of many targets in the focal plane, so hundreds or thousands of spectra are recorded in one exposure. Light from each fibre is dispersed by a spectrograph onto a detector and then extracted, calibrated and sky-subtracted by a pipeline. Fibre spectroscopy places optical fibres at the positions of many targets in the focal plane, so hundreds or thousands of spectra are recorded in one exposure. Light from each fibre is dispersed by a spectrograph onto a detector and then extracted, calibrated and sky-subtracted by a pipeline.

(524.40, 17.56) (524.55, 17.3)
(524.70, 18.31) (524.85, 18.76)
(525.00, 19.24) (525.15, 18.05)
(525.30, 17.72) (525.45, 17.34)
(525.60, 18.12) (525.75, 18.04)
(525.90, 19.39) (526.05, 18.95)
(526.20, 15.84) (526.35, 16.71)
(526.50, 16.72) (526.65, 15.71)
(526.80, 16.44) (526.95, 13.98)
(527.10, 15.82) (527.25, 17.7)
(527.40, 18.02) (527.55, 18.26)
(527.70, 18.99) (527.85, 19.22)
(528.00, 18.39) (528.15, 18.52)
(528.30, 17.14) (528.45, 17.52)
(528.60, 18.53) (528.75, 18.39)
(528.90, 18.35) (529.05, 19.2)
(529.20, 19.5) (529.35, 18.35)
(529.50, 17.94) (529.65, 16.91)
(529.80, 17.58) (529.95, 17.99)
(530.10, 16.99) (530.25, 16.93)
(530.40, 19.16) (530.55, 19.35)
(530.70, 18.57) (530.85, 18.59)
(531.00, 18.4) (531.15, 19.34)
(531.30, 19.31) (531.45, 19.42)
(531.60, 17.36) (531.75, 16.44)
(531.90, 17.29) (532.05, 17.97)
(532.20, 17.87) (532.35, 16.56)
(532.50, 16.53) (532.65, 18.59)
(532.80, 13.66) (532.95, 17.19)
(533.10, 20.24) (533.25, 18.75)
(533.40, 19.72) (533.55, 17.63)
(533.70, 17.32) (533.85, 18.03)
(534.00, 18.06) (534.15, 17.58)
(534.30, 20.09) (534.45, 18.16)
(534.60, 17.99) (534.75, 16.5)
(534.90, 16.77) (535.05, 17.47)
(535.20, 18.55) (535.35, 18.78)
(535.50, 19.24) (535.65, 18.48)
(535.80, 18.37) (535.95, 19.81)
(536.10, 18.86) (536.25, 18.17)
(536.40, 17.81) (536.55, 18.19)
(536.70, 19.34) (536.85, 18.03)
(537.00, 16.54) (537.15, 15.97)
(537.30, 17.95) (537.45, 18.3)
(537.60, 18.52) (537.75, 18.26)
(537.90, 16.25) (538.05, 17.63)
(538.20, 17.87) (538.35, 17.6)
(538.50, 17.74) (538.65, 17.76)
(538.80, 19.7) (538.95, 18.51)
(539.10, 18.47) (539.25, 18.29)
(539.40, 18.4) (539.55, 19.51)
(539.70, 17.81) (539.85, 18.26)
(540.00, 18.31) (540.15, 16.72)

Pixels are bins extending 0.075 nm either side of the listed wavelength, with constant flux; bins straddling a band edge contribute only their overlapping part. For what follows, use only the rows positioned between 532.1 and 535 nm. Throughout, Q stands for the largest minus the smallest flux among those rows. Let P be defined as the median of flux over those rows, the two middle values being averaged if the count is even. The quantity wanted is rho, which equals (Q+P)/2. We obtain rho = 12.2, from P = 17.9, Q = 6.6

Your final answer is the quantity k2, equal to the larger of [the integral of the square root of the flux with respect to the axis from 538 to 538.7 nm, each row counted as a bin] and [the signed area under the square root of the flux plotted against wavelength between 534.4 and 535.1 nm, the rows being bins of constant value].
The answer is 2.95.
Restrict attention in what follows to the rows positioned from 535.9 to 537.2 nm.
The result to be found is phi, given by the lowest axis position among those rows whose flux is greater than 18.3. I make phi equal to 535.95 nm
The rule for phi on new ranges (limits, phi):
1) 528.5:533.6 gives 528.60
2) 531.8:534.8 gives 532.65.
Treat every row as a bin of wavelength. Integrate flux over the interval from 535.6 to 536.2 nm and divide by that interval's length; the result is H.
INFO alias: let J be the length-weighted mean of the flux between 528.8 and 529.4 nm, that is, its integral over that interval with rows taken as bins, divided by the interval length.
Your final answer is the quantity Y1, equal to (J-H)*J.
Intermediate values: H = 18.9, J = 18.9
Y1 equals -0.3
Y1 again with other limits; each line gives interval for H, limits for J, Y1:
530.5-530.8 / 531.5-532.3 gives -25.7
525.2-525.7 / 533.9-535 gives 2.0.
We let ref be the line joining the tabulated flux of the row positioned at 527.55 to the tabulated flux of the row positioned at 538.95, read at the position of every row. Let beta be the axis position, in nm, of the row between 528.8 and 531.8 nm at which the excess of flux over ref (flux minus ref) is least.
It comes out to 531.75 nm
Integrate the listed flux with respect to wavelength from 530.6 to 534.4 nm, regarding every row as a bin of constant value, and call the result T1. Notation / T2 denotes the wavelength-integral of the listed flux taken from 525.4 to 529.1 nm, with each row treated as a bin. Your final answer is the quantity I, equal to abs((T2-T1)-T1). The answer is 72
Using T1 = 68.5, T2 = 65.3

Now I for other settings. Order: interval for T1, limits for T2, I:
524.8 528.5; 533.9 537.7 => 61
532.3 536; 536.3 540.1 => 65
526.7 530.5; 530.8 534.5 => 69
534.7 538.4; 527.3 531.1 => 64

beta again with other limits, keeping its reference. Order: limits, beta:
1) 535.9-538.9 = 537.15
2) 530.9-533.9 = 532.80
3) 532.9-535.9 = 534.75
